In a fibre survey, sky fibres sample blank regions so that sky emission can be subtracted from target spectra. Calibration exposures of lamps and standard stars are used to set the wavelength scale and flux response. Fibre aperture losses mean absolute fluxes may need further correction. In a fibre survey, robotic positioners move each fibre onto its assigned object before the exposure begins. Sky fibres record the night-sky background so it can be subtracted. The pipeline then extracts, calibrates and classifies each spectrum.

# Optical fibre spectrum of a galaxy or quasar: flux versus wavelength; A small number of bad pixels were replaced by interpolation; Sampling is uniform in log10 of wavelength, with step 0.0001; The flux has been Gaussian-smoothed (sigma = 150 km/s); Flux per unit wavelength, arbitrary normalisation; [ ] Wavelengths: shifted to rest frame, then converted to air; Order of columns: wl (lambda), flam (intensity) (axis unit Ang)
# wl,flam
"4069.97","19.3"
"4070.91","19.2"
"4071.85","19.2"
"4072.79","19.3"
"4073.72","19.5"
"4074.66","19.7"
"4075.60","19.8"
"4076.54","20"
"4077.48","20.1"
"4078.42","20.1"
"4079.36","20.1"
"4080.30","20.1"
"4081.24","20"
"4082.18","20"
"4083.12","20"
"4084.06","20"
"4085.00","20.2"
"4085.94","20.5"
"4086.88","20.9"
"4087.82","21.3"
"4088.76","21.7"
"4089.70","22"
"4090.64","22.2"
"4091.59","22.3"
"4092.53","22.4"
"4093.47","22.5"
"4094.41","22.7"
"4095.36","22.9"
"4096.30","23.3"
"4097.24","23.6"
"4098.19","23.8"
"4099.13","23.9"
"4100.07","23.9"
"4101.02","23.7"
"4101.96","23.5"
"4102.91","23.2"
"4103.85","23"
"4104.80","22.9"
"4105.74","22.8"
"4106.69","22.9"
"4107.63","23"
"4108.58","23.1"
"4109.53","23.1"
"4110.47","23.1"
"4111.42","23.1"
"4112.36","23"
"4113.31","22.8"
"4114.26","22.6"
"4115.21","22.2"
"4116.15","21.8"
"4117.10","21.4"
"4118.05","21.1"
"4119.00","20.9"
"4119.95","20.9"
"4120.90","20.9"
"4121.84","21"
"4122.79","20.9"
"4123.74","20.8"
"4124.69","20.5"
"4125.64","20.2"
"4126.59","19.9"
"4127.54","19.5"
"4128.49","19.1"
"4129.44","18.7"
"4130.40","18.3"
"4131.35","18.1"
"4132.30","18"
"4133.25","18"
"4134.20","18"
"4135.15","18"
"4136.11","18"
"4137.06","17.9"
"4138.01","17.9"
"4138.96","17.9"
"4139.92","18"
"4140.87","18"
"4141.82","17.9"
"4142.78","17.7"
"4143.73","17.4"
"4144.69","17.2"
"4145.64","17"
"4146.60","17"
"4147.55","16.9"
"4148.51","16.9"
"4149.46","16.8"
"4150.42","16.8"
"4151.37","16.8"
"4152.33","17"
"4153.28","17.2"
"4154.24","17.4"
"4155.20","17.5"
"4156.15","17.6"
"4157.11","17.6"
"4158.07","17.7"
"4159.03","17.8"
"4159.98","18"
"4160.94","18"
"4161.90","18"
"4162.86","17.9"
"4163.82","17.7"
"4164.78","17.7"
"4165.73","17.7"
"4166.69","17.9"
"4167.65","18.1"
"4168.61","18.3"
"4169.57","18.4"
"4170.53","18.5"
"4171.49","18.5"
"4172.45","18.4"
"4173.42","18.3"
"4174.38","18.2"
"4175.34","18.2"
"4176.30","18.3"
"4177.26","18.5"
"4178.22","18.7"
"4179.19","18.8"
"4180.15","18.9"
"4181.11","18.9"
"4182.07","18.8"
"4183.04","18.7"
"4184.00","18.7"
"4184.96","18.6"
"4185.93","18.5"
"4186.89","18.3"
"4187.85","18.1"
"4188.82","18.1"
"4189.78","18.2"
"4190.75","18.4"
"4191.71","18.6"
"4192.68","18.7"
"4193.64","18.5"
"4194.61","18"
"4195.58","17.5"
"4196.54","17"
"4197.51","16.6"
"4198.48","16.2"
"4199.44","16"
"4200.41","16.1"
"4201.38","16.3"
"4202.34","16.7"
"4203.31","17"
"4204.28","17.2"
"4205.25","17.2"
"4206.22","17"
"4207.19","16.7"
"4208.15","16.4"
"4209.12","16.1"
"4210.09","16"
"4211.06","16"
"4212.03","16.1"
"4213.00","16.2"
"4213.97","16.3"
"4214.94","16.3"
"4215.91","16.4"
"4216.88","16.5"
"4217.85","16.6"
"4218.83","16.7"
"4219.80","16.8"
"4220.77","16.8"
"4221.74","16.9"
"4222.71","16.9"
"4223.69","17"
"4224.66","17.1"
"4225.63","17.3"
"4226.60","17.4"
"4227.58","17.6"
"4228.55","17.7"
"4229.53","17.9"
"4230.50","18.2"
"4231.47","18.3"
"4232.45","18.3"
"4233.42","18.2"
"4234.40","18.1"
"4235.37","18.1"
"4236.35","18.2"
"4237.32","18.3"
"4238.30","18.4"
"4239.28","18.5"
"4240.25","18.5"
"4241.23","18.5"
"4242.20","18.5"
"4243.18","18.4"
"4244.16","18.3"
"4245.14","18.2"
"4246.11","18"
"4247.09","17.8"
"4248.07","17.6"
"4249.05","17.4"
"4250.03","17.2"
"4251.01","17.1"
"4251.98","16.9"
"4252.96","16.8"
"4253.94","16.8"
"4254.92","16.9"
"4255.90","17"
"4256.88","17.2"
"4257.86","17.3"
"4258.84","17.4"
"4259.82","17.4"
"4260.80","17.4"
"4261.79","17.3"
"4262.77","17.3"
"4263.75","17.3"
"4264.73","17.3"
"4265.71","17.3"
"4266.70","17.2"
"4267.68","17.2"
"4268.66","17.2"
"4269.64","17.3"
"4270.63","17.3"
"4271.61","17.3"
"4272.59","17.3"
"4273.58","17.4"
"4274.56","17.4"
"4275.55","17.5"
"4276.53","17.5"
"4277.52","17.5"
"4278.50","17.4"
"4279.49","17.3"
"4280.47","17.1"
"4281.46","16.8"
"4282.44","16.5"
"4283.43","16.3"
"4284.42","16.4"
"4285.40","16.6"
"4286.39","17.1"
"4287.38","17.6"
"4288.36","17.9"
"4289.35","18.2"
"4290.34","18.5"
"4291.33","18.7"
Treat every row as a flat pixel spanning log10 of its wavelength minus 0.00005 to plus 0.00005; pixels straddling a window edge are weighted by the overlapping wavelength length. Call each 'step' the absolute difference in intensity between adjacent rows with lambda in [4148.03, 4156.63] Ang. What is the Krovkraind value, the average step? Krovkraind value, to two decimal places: 0.11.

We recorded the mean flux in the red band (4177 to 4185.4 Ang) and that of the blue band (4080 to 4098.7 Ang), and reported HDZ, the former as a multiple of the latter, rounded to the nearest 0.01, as 0.87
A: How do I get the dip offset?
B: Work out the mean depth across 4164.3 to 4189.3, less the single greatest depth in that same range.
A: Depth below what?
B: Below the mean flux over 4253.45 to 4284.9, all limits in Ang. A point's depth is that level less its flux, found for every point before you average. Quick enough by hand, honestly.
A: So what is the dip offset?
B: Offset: -0.7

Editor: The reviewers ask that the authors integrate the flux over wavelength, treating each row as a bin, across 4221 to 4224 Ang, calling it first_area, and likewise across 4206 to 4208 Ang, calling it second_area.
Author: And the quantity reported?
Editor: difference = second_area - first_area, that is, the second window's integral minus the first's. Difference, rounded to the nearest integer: -17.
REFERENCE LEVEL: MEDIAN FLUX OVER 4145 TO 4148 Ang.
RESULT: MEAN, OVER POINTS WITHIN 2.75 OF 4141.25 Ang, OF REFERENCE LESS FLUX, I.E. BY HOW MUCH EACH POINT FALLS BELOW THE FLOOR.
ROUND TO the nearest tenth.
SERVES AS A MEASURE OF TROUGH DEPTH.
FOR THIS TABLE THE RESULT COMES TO -0.8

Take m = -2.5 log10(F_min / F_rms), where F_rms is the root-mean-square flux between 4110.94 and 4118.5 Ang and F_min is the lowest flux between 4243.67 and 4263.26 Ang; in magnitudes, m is 0.31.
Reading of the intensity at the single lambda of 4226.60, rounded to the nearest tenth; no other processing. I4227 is 17.4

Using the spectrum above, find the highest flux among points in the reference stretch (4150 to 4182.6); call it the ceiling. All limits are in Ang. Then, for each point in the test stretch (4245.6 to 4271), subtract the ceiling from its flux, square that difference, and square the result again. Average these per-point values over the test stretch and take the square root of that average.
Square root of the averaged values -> 2.9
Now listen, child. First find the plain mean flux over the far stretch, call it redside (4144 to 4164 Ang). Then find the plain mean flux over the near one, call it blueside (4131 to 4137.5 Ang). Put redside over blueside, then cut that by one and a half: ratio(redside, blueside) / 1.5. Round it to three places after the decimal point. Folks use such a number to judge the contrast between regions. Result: 0.643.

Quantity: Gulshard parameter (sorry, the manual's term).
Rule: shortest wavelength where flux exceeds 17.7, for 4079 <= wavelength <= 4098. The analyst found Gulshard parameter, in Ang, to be 4079.36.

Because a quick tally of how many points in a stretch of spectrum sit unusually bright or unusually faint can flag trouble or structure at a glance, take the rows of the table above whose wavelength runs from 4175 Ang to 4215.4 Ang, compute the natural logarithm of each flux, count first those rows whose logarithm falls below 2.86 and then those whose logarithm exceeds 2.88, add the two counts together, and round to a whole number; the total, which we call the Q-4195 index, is 41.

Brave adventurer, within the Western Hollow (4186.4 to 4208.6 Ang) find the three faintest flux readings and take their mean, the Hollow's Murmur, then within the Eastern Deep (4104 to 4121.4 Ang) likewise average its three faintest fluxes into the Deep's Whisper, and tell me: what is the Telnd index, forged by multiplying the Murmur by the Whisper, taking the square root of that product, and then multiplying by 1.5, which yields 27.5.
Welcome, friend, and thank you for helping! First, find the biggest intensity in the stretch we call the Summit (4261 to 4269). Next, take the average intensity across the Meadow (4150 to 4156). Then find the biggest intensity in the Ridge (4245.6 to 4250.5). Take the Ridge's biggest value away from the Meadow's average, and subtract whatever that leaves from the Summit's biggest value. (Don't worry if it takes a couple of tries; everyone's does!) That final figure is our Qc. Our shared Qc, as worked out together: 18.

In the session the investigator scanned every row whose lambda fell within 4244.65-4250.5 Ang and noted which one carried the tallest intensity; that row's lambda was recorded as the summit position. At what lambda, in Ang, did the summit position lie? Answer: 4245.14 Ang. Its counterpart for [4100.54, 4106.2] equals 4101.02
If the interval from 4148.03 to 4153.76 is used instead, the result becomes 4153.28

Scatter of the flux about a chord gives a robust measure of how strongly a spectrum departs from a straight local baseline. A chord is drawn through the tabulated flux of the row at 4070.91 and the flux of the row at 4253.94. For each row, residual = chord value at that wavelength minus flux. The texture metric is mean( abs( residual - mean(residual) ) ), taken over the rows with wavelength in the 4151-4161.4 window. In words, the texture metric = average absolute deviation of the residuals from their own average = 0.33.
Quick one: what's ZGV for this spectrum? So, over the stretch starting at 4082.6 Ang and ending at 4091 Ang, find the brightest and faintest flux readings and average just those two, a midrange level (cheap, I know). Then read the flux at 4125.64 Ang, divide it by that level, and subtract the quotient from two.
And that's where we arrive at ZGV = 1.04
